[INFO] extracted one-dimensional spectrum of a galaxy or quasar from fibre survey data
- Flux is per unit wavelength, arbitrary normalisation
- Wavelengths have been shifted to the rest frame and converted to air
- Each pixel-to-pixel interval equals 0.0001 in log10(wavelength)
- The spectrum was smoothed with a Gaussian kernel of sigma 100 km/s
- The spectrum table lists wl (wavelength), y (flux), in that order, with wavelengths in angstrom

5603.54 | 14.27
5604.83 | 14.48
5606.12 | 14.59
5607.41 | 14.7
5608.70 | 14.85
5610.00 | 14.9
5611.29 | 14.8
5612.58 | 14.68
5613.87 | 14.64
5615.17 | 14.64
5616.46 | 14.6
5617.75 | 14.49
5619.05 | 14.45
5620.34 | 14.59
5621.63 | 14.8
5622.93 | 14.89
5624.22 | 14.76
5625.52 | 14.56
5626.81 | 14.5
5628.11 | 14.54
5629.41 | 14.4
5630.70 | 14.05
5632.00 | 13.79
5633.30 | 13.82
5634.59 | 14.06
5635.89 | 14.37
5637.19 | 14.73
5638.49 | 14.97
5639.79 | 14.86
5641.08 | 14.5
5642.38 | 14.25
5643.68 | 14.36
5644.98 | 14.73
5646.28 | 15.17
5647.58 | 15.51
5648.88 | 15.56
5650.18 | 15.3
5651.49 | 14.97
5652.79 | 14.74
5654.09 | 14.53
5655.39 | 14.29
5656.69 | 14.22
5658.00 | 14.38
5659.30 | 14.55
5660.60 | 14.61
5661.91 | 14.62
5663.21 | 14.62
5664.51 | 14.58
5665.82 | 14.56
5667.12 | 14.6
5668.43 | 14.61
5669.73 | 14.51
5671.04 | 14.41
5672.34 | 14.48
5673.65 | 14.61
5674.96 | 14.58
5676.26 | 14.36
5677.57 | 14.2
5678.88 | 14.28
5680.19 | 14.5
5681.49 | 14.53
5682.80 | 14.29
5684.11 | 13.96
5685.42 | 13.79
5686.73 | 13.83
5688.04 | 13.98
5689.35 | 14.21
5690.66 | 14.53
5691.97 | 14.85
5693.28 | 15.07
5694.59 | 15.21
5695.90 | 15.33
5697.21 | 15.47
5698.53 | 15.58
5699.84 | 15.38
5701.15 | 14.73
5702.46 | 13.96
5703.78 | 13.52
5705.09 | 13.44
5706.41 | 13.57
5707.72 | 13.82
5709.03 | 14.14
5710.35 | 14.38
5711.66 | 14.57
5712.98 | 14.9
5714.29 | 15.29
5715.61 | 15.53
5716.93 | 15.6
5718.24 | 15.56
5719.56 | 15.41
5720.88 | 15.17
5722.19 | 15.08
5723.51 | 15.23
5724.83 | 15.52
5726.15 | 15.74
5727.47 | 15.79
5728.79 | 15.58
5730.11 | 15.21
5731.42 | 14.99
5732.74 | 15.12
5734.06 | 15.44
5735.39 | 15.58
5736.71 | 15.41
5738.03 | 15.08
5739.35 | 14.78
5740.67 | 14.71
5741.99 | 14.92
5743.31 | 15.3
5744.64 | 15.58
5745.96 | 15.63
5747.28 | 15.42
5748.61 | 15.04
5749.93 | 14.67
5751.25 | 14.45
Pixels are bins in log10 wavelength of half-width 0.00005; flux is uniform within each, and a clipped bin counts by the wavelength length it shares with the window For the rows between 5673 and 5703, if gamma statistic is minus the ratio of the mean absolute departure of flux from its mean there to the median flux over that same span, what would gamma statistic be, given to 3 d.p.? -0.030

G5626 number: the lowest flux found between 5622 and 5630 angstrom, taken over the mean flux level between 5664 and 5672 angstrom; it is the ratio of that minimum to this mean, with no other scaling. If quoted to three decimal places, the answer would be 0.990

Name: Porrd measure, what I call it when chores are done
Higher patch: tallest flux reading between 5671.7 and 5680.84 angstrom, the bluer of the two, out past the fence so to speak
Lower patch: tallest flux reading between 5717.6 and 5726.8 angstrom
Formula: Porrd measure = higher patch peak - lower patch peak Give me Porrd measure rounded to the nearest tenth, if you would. -1.1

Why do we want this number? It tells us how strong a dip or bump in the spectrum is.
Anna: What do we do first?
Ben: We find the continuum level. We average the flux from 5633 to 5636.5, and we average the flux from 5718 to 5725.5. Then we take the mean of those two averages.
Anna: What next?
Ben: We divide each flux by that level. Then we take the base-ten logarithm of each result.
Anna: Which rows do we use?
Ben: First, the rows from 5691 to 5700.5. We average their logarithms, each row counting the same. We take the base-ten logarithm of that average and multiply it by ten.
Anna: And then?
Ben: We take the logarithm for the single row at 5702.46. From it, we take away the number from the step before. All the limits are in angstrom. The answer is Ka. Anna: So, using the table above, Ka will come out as 18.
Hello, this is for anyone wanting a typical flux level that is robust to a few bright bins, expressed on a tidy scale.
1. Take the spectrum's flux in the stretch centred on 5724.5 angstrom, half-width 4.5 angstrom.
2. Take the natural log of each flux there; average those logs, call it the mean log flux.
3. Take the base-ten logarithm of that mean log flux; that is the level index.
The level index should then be 0.437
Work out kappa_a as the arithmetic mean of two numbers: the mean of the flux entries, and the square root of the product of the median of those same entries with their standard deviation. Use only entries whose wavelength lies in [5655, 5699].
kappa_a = 8.5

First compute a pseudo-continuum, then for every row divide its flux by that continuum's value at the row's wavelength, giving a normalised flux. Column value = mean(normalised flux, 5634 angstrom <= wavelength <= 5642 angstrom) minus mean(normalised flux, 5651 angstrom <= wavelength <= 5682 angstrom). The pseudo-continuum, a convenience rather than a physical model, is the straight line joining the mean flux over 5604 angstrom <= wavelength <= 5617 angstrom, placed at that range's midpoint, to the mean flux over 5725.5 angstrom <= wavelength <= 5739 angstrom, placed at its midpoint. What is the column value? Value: 0.015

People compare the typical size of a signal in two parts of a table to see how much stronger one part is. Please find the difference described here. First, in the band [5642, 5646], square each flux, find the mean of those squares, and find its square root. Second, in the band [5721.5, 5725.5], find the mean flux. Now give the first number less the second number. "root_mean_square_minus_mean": -0.83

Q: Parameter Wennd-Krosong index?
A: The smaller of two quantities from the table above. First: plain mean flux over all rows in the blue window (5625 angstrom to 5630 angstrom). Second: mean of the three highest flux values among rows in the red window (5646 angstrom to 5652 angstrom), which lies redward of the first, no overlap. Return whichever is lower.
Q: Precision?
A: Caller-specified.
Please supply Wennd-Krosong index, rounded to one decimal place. 14.5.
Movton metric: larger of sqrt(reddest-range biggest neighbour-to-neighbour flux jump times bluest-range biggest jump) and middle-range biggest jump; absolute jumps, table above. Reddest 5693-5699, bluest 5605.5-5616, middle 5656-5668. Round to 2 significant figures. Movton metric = 0.17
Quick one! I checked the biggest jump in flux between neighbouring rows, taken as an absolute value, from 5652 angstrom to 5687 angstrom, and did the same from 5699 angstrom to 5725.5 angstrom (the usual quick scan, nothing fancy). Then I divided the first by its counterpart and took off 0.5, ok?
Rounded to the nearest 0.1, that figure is -0.1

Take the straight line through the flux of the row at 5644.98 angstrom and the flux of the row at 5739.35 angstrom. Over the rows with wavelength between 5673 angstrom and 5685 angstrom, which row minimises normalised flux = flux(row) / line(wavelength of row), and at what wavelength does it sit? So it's 5684.11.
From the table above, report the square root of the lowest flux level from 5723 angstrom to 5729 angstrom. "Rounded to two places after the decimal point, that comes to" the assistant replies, 3.90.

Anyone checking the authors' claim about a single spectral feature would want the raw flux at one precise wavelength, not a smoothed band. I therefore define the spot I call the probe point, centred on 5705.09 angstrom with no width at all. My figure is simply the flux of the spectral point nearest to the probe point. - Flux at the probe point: 13.44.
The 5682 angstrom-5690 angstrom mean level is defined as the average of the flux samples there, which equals 14.0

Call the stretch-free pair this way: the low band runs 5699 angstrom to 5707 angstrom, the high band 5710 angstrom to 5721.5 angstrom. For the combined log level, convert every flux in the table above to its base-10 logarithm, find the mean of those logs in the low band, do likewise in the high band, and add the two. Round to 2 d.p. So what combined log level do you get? 2.33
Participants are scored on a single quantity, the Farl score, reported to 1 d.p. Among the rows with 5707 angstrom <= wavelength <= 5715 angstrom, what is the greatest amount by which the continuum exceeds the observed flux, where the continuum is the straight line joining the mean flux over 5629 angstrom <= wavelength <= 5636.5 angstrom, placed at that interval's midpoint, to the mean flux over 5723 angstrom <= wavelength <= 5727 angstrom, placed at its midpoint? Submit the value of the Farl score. 1.4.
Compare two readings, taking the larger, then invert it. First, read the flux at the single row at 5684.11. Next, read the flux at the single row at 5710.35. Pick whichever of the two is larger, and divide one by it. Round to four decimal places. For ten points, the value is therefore 0.0695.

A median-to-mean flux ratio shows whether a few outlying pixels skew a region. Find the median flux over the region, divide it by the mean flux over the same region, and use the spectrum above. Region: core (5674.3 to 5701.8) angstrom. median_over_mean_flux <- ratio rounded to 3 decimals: 0.995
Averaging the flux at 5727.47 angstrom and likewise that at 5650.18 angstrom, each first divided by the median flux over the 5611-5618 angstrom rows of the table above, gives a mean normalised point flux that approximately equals 1.06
